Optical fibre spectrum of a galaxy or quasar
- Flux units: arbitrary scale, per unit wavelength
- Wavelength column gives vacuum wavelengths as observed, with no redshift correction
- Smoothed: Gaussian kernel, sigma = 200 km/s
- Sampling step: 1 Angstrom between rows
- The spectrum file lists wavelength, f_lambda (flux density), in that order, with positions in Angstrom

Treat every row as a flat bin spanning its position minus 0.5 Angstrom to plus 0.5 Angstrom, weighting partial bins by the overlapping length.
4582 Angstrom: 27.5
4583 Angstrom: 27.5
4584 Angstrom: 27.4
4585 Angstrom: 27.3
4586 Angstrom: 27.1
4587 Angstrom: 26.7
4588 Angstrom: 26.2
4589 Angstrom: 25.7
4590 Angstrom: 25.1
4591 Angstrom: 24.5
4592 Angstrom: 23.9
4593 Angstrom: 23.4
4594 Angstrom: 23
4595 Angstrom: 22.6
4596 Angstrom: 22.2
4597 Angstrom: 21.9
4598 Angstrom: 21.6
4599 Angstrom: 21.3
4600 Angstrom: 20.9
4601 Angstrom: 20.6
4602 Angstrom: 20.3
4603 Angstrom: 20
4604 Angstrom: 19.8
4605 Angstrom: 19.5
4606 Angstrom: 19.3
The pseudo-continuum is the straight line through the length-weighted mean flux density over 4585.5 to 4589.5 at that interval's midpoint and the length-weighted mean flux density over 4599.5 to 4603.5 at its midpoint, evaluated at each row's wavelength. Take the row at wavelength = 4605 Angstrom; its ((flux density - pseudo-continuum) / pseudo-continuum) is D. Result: 0.029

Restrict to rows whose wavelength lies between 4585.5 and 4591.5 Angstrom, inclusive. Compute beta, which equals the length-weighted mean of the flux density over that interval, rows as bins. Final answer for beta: 26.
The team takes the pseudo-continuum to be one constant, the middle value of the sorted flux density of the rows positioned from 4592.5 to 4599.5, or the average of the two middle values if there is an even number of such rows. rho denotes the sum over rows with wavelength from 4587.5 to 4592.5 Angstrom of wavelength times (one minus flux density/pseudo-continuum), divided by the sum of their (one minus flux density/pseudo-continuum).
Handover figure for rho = 4589.6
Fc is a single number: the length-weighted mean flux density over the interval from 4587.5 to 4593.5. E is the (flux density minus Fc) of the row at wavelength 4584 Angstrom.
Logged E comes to 2.6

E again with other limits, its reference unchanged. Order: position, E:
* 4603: -4.8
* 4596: -2.6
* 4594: -1.8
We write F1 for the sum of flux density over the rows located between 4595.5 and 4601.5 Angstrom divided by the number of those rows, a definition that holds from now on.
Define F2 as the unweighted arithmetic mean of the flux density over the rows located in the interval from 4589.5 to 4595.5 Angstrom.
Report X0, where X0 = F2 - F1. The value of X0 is 2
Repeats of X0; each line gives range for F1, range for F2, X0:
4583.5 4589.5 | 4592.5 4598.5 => -4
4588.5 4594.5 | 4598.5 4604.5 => -4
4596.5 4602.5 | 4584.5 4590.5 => 5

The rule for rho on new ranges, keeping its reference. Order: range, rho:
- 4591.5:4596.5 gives 4593.0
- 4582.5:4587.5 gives 4584.9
